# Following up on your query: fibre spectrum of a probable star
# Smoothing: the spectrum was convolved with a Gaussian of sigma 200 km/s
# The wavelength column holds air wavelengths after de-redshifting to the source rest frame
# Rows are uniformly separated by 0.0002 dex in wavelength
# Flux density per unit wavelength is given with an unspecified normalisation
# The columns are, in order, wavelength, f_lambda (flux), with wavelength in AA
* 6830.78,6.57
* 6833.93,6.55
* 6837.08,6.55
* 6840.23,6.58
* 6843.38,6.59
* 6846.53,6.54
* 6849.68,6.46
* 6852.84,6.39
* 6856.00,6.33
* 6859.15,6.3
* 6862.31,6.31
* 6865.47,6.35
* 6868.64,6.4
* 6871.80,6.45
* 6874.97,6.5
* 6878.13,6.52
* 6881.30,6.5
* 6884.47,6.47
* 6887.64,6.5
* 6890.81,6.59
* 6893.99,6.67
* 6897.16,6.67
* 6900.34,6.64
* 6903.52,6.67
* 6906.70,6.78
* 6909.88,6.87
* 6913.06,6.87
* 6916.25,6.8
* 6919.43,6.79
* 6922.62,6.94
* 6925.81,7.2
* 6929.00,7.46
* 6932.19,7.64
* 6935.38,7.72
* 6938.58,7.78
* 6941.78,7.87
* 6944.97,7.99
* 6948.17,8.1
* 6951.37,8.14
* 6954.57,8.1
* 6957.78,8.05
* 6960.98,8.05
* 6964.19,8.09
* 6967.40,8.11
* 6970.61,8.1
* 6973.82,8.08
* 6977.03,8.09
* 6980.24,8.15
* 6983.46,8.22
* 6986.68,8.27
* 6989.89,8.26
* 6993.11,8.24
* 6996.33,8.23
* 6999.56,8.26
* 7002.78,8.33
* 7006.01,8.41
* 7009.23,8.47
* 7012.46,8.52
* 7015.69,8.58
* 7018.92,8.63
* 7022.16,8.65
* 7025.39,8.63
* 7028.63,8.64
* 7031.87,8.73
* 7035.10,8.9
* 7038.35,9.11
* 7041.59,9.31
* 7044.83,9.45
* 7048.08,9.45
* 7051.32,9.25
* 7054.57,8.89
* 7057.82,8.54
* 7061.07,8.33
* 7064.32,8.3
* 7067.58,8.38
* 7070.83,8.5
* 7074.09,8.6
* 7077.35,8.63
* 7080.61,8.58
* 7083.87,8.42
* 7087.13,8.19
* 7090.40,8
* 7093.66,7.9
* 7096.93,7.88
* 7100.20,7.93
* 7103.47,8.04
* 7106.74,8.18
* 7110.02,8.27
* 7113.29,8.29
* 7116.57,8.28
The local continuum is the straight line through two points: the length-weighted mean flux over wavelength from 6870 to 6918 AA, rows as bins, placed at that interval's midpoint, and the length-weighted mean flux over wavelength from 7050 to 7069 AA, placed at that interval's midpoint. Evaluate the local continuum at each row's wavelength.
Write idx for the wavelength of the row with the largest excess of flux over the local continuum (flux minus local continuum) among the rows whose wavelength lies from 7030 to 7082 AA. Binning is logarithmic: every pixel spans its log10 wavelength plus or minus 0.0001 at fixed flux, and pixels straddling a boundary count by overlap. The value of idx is 7044.83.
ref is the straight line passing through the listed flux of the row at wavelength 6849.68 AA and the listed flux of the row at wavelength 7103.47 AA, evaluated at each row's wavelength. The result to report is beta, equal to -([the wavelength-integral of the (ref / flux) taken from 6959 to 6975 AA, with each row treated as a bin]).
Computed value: -14.2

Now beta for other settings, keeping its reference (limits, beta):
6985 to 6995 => -8.9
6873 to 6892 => -19.5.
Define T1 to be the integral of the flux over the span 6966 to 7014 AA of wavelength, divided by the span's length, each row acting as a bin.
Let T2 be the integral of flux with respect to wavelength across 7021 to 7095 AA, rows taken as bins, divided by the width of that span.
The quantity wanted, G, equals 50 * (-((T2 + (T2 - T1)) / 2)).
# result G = -227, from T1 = 8.3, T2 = 8.7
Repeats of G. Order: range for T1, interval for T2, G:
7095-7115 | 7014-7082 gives -236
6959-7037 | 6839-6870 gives -112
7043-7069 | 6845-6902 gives -103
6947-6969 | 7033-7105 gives -226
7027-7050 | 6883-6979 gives -143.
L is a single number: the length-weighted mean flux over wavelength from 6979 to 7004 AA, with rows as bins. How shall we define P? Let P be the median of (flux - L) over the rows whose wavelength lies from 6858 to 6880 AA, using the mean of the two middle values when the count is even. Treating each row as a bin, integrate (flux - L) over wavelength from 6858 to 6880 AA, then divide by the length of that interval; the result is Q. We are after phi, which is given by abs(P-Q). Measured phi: 0.008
